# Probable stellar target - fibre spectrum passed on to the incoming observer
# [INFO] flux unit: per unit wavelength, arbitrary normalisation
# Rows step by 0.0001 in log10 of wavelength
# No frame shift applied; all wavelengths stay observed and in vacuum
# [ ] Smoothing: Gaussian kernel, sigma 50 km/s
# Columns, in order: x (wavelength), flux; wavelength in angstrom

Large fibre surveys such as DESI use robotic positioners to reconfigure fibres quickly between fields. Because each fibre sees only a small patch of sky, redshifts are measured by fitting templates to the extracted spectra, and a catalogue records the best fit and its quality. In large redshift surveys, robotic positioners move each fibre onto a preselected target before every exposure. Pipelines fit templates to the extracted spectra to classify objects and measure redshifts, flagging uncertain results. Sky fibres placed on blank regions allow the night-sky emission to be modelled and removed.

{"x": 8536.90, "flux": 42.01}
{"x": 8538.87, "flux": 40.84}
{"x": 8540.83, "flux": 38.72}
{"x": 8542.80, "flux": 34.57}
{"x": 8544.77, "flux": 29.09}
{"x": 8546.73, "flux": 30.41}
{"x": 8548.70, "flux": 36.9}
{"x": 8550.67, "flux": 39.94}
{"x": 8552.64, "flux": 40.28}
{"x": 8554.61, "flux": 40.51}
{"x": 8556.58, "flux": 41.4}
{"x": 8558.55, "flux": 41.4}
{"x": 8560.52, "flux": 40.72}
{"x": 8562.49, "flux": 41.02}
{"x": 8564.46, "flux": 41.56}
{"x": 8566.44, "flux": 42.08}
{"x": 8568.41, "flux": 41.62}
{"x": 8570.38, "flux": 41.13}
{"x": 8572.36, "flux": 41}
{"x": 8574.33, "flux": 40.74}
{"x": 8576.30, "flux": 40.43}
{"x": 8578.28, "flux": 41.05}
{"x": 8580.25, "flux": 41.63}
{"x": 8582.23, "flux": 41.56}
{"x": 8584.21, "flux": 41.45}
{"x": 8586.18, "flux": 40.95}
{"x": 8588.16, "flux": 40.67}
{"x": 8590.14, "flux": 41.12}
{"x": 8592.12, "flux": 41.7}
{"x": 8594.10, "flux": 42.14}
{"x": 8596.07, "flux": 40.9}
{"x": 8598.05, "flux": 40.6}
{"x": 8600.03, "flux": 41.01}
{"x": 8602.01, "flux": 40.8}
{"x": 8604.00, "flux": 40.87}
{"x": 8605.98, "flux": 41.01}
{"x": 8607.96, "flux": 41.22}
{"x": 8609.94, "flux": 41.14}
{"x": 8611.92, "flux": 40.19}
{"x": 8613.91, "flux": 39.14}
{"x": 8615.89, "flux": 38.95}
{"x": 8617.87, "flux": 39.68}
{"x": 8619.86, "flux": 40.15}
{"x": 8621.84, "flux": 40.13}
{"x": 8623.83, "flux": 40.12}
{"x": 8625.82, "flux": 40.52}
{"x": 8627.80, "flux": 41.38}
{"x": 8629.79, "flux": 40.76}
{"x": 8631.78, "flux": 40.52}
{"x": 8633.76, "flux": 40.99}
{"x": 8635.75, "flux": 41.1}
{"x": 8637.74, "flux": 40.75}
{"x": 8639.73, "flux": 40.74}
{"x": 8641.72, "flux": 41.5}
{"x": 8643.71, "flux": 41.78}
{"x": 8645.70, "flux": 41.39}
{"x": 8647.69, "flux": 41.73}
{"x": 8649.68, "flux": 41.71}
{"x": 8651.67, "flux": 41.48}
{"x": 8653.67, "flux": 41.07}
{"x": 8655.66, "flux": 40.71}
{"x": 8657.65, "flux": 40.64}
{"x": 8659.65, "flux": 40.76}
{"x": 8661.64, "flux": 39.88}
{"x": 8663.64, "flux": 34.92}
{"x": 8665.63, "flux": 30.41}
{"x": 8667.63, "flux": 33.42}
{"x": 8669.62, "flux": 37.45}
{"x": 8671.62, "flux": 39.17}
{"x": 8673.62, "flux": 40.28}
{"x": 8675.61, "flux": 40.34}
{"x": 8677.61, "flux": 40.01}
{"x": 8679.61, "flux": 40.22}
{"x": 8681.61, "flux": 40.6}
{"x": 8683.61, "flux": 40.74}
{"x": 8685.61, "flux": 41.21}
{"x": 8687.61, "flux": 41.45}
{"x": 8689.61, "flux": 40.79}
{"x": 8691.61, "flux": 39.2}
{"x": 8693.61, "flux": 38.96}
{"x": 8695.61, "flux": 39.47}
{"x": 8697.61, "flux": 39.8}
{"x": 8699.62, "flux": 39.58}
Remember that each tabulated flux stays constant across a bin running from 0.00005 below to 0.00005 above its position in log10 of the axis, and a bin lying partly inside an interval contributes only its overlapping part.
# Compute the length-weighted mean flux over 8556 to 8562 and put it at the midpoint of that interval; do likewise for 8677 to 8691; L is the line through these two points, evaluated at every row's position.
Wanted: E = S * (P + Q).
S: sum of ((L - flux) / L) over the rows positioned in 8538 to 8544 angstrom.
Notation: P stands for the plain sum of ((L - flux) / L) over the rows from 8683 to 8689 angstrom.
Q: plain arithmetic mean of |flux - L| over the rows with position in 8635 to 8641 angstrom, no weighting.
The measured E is 0.028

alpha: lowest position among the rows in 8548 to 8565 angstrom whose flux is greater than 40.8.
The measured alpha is 8556.58 angstrom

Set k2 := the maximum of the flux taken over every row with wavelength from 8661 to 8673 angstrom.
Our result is 39.88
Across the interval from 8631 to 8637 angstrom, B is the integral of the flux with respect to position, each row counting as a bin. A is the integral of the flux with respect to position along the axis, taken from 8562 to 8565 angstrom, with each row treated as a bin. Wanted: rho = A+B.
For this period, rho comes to 369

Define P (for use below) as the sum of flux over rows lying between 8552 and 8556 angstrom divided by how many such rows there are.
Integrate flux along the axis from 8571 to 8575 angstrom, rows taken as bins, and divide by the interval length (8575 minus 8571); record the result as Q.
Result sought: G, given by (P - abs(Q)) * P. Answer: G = -20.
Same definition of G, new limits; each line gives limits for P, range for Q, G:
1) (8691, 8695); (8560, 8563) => -71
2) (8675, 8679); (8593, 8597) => -58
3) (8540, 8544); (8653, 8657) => -157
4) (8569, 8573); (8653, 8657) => 6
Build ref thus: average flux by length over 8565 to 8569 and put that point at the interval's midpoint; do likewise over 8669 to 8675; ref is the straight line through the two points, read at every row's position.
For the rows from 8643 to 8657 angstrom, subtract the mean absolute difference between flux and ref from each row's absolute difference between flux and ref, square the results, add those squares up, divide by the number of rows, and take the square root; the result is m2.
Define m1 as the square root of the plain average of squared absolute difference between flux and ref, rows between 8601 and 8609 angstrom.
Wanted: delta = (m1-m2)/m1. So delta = -0.1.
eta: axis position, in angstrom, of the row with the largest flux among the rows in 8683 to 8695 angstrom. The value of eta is 8687.61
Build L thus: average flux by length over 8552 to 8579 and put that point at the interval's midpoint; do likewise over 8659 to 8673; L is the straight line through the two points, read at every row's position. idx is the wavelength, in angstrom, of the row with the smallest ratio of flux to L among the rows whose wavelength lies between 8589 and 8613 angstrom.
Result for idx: 8598.05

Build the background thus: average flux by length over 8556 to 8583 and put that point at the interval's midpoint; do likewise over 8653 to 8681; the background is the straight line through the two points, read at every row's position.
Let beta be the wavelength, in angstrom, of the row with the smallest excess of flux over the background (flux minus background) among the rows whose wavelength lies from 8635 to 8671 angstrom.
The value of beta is 8665.63 angstrom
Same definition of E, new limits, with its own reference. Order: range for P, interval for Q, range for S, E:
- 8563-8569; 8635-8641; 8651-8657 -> -0.002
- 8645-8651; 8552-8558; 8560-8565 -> 0.002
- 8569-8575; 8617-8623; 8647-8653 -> -0.058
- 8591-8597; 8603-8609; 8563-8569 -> -0.004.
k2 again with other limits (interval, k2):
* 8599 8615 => 41.22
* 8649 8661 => 41.71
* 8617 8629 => 41.38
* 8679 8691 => 41.45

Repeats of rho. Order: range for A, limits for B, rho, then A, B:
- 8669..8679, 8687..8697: 795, 395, 399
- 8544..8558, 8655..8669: 1041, 521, 520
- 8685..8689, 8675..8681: 406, 165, 241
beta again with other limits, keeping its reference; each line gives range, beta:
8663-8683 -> 8665.63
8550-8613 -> 8550.67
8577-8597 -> 8588.16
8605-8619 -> 8615.89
